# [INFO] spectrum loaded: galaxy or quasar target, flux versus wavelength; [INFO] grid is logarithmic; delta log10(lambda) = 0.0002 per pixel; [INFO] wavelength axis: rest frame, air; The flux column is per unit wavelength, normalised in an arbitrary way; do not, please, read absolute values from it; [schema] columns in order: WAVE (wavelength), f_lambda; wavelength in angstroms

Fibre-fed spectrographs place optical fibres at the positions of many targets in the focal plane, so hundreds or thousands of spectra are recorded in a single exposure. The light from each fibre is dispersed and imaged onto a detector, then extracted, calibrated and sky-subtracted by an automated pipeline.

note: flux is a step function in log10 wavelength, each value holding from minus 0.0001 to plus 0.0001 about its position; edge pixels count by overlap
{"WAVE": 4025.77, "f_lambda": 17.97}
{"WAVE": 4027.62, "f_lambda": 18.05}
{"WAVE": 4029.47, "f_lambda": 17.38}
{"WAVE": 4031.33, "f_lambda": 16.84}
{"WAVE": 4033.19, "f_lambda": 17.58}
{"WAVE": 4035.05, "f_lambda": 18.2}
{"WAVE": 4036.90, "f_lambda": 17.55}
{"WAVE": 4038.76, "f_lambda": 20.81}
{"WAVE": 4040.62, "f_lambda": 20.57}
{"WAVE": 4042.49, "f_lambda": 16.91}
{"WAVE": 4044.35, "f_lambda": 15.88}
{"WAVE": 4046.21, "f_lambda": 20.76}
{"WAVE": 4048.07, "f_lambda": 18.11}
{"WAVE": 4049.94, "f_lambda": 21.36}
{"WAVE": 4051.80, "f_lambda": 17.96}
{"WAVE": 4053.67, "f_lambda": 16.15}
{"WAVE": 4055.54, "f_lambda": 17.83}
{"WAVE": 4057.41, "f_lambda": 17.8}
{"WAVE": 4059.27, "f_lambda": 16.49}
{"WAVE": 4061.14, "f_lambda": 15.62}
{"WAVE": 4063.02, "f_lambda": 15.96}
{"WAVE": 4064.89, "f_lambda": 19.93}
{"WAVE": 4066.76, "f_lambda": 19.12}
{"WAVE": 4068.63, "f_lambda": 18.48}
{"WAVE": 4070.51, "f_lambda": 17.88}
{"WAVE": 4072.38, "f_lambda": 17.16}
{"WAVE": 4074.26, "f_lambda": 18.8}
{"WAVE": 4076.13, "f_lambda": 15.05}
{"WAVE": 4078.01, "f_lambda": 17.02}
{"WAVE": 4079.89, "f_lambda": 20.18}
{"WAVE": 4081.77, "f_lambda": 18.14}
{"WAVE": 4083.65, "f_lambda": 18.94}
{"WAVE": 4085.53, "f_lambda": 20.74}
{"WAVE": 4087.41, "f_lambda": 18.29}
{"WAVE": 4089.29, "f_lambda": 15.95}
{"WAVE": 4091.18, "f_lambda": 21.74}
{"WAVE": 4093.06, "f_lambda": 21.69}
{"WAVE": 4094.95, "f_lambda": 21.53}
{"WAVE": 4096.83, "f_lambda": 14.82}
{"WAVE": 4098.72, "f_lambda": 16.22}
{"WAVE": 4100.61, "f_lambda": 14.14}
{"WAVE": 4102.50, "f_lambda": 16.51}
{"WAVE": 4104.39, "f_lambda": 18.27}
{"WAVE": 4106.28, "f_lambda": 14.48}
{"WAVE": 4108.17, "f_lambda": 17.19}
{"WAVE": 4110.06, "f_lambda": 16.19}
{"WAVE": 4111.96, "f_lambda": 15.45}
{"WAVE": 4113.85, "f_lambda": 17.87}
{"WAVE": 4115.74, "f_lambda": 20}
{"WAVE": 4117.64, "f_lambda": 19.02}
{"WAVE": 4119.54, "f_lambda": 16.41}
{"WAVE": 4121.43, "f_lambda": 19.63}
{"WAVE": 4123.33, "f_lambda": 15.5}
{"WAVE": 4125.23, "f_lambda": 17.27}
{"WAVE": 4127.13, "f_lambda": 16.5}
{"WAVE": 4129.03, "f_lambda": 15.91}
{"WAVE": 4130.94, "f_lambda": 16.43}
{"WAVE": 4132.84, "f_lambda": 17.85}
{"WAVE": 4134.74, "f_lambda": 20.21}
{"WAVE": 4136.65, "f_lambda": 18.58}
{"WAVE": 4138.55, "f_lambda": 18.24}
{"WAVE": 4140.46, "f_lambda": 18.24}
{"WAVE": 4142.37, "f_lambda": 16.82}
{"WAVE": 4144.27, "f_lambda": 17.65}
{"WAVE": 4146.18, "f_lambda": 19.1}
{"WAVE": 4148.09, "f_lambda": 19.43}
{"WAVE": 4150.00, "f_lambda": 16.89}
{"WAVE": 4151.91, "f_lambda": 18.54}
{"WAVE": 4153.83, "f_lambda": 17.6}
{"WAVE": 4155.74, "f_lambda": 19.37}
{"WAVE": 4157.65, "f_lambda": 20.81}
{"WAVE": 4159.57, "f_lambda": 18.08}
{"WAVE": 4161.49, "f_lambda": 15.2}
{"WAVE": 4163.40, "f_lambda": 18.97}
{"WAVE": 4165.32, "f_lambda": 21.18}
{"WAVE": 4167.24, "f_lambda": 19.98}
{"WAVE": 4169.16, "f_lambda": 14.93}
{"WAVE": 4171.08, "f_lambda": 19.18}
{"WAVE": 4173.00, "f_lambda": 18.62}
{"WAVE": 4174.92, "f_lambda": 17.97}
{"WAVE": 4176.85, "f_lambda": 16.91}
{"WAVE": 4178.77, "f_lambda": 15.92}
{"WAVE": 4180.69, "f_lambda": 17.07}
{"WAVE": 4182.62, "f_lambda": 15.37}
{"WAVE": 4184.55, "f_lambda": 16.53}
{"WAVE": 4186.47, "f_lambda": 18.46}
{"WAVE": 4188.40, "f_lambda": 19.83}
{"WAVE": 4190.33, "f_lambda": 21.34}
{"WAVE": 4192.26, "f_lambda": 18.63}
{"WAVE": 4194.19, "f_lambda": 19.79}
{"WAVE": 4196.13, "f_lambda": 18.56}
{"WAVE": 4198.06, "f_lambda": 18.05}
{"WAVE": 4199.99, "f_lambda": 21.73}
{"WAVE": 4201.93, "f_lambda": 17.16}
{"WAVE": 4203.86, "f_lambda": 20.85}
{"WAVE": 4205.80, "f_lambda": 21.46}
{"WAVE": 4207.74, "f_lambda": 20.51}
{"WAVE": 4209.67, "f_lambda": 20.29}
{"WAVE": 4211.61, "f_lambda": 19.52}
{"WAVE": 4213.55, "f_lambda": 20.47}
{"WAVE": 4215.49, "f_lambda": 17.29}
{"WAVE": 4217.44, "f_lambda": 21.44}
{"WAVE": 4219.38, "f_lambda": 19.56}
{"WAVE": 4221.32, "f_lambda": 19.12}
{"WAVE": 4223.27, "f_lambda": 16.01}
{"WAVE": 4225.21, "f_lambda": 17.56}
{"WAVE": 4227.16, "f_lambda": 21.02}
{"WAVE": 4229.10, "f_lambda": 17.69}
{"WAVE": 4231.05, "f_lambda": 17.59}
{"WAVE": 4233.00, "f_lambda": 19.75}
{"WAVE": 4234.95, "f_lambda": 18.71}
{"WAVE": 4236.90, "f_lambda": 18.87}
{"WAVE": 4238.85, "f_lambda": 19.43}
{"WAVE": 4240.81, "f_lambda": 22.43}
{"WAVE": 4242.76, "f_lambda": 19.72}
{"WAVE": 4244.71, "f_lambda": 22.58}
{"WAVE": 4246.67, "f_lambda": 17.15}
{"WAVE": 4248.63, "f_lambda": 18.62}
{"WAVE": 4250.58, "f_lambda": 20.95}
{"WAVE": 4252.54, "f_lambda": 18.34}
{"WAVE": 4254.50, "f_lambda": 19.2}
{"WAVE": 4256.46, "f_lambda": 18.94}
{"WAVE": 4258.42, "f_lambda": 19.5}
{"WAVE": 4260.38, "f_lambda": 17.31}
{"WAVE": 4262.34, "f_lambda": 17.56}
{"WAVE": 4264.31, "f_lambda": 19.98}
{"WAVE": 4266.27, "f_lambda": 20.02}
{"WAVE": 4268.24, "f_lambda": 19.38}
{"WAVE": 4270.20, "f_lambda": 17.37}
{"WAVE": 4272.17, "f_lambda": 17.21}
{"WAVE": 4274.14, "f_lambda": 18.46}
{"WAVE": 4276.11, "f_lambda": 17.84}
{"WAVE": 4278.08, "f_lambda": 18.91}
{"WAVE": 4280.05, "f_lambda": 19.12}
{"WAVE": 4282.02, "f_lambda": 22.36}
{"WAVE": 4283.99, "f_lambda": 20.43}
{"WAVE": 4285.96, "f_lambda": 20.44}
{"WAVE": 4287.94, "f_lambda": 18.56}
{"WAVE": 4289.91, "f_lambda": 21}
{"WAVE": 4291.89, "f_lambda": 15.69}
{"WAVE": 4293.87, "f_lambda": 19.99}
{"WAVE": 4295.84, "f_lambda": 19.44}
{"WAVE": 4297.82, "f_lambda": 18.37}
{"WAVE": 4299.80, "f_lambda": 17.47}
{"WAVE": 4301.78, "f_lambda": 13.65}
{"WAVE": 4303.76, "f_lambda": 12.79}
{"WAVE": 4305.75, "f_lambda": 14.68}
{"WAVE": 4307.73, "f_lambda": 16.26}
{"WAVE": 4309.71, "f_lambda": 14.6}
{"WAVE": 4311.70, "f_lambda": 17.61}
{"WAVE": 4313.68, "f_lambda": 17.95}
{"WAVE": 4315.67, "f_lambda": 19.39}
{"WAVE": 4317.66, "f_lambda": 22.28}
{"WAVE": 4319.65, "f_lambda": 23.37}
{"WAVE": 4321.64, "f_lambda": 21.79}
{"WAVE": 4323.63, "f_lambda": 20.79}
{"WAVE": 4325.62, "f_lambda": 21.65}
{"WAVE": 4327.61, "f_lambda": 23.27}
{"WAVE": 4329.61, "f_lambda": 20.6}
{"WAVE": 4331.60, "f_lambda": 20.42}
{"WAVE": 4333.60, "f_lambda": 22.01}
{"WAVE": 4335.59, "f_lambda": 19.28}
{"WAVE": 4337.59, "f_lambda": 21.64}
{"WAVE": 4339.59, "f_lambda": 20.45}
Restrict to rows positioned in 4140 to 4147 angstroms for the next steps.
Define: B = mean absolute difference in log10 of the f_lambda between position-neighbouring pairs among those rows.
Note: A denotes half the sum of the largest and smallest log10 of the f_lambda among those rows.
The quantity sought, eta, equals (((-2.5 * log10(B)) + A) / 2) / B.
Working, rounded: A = 1.25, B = 0.030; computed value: 84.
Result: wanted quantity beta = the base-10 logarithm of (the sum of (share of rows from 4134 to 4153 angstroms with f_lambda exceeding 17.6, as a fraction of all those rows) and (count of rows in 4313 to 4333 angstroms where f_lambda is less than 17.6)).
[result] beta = -0.10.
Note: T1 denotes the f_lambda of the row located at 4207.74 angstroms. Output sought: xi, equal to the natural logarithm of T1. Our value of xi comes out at 3.02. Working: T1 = 20.51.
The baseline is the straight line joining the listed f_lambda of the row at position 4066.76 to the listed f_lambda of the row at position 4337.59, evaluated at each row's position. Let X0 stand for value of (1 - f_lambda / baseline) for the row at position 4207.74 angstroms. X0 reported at 0.00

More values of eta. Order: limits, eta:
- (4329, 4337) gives 81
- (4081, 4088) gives 65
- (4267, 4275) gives 95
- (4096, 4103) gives 39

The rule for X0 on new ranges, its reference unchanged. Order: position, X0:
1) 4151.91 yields 0.07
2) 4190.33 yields -0.05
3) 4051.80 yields 0.05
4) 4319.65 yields -0.09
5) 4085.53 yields -0.07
